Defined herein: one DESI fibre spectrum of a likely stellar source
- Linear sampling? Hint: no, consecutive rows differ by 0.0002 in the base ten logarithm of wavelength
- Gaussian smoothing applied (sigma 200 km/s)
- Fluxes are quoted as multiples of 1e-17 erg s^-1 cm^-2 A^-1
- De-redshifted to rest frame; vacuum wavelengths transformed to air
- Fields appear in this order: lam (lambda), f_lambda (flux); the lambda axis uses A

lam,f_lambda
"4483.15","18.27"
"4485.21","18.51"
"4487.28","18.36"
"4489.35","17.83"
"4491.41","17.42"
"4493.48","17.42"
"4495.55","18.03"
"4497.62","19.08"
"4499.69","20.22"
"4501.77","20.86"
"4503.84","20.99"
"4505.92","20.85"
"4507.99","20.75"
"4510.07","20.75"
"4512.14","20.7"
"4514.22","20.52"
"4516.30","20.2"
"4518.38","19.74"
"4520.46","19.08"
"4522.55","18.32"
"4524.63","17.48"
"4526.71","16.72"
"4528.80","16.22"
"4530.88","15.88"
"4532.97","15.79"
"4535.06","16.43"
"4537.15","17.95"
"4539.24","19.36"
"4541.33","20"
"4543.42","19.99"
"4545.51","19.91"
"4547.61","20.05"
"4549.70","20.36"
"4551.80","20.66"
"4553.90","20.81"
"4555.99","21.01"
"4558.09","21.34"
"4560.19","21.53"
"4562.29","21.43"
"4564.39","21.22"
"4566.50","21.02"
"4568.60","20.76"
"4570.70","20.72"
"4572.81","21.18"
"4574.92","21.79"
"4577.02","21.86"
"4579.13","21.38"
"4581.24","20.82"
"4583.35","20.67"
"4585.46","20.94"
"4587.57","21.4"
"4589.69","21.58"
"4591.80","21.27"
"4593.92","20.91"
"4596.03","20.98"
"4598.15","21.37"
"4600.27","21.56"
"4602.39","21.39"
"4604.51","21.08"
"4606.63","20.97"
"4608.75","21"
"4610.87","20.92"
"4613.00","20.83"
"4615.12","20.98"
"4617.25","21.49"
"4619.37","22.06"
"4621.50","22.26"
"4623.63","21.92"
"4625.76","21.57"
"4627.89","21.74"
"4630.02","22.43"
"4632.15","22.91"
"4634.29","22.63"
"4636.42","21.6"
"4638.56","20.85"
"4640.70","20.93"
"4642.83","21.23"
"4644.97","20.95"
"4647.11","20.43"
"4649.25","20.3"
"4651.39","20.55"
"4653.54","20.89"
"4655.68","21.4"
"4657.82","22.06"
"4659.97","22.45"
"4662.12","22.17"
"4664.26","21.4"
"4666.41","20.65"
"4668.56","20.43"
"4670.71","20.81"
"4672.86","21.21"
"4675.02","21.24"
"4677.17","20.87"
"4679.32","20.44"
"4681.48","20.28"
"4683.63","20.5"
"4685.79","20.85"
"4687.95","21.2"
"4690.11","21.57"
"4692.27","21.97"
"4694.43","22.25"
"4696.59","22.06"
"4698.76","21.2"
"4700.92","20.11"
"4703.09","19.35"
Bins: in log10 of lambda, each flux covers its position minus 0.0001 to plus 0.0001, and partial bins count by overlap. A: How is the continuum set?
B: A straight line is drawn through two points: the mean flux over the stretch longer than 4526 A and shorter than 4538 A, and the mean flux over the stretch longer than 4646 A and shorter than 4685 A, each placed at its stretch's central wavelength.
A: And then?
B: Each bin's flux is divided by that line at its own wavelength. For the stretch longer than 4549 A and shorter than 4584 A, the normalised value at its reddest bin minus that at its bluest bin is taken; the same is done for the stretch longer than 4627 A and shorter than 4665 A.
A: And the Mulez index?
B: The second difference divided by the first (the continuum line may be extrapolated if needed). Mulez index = 1.4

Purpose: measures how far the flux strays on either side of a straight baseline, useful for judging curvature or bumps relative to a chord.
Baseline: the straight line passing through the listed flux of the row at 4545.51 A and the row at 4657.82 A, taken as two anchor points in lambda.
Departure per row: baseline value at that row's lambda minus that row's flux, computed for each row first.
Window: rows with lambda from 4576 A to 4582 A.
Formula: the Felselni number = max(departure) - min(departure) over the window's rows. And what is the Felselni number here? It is 1.12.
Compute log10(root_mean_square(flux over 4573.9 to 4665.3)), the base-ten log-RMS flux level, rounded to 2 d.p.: 1.33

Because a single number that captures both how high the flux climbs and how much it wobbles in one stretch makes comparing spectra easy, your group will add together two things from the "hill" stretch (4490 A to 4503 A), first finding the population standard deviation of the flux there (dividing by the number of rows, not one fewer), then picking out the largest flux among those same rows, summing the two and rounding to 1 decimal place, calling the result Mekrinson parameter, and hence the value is 22.2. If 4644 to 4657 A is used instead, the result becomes 21.8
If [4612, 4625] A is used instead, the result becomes 22.8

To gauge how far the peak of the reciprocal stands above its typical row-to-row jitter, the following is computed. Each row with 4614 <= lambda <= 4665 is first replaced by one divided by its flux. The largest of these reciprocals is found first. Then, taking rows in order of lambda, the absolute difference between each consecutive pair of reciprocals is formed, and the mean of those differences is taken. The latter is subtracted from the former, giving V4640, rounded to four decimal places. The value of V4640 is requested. 0.0483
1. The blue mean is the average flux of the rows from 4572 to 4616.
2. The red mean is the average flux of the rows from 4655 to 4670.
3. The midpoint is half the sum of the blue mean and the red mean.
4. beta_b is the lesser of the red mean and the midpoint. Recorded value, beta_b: 21.3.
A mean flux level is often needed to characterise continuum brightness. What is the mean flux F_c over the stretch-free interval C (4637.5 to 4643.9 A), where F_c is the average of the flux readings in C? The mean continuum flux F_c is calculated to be 21.0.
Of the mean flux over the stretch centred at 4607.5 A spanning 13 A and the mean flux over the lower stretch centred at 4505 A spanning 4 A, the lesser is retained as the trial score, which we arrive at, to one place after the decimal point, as 20.9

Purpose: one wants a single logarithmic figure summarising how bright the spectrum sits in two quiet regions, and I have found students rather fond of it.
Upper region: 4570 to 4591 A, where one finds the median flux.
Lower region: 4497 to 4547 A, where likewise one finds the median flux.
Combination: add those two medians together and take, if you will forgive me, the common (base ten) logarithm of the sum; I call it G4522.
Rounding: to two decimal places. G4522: 1.61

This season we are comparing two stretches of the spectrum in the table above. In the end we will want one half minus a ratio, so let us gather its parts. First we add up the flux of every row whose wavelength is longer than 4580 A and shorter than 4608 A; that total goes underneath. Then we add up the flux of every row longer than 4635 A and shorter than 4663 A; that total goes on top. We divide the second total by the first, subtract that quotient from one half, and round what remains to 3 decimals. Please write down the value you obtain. -0.503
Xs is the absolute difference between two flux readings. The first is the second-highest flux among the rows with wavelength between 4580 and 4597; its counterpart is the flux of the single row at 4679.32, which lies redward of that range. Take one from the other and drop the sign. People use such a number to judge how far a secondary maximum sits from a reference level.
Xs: 1.0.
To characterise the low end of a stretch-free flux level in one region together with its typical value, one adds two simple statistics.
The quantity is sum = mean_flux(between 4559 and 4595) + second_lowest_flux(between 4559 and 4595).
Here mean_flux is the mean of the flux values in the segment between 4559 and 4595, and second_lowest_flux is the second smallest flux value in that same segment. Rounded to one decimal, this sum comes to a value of 41.9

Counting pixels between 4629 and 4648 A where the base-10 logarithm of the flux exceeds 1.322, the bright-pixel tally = 5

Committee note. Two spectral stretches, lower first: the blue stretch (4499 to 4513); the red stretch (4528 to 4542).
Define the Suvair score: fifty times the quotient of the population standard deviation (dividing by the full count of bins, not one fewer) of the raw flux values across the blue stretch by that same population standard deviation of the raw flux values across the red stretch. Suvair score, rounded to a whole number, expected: 7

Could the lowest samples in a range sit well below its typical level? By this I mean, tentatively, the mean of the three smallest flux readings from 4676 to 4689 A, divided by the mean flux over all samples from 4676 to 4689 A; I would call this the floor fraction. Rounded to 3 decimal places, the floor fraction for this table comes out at 0.986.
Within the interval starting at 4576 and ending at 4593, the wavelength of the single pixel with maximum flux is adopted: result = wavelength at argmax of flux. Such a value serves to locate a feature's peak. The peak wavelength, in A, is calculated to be 4577.02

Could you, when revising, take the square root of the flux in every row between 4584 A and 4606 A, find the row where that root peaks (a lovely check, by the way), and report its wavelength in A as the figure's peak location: 4589.69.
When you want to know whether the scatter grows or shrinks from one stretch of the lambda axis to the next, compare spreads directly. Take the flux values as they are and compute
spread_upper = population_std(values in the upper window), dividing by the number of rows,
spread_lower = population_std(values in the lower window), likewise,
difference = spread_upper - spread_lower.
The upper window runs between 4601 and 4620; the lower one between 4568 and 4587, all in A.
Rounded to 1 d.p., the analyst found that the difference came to -0.1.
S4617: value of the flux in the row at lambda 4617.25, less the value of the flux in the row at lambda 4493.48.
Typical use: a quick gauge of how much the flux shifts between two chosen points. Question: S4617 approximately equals 4.1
